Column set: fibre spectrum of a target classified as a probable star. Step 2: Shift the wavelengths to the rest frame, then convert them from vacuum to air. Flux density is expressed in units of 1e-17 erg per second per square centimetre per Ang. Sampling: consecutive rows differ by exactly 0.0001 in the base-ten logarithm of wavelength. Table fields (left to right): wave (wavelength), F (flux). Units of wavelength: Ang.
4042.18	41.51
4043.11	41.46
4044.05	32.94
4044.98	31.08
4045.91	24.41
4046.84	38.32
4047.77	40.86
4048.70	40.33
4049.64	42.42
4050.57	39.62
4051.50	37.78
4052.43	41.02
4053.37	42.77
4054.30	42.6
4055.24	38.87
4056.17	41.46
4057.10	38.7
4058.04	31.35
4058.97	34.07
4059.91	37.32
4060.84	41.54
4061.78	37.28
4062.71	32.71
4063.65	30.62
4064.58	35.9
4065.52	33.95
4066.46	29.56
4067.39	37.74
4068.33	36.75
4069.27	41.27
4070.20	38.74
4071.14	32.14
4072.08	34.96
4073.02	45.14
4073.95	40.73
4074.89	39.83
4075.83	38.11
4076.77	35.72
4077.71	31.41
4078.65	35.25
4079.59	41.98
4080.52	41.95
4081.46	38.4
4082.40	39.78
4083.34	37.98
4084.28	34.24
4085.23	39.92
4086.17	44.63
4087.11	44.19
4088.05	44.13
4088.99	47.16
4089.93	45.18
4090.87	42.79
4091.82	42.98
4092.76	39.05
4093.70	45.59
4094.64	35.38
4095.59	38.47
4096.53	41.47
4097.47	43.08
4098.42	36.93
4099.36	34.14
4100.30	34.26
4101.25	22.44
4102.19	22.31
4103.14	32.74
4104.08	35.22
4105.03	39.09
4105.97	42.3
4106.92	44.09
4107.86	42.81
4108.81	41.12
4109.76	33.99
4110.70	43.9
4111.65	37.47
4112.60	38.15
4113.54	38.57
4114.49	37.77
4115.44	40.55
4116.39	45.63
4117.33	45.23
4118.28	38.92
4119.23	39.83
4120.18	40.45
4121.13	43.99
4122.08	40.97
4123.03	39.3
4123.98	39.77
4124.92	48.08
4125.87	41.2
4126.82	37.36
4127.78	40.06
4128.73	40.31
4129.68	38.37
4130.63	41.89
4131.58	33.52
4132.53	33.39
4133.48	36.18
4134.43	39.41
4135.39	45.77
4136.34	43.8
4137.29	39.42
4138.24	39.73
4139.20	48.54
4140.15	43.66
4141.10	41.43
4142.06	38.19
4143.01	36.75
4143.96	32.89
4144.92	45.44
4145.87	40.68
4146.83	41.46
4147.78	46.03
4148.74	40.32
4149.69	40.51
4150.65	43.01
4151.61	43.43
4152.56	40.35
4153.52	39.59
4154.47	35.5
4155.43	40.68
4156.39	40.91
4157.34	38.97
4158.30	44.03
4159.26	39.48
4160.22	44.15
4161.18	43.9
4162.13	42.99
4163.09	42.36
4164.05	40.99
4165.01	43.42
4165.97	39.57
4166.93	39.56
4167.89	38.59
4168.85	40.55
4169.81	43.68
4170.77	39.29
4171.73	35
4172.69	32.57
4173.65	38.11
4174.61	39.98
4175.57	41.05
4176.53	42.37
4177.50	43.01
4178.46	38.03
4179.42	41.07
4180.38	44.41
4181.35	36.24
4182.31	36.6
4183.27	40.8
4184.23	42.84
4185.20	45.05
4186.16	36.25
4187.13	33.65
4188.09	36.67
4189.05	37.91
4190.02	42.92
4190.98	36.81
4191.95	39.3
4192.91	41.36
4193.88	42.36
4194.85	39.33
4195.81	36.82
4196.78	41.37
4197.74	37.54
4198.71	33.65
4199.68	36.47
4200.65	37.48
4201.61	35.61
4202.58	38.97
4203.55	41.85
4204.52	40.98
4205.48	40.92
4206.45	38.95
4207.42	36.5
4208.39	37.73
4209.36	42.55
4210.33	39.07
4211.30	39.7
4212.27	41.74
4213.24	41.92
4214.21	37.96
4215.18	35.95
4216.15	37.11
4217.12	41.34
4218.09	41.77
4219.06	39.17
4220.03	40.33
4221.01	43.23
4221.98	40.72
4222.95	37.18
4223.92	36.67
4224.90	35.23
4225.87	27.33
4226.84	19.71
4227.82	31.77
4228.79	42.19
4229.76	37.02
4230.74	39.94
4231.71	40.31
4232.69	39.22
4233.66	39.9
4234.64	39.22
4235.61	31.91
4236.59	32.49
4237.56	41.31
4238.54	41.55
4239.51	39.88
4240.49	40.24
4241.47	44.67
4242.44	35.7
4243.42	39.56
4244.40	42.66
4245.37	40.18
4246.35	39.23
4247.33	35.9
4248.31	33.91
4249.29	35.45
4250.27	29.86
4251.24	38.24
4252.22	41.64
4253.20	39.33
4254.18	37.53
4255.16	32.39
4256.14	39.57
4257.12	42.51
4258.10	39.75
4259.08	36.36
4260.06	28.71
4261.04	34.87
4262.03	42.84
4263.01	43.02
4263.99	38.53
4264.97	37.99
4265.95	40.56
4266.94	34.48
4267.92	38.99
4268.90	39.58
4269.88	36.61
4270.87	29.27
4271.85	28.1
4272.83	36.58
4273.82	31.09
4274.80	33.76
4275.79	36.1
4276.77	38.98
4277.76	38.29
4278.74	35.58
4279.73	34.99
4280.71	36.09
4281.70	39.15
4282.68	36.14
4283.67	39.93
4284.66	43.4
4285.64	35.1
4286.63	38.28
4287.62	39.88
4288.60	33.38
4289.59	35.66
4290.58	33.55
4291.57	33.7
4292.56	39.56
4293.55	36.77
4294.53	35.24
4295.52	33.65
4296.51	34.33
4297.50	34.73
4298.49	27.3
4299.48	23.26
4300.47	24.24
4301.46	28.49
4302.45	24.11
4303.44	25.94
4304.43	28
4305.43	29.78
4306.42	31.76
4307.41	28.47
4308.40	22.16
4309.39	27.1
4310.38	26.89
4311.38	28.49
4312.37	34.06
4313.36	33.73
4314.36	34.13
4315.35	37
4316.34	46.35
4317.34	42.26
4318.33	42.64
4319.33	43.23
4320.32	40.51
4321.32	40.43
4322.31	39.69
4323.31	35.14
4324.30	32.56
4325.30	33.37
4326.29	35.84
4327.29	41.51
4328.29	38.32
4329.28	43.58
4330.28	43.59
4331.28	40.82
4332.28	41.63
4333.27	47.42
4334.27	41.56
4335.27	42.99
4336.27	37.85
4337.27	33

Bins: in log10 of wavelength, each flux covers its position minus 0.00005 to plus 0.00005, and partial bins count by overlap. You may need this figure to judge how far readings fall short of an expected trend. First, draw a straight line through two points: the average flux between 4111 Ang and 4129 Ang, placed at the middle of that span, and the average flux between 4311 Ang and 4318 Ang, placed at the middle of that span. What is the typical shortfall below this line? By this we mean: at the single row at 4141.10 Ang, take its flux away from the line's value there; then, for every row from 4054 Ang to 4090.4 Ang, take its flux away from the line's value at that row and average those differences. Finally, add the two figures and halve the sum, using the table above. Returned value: 1.15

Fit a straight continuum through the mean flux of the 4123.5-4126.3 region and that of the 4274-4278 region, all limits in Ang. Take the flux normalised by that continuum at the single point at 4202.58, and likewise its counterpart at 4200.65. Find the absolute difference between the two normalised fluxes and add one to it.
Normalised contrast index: 1.04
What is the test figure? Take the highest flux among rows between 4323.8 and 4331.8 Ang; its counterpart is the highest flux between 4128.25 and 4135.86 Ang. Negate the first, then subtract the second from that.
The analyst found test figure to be -89.4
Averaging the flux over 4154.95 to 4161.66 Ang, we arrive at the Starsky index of 41.7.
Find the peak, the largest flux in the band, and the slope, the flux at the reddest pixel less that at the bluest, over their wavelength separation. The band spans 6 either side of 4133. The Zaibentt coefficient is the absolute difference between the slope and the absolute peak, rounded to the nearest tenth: 45.8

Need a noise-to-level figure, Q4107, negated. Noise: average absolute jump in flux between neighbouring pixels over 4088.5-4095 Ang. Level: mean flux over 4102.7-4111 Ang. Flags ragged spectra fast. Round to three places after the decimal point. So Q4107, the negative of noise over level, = -0.107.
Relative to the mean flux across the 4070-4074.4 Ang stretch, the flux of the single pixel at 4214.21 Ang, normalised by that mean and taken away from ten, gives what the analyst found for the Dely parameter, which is 9.01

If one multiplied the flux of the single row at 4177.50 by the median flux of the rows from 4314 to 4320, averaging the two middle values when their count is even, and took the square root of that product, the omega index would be 43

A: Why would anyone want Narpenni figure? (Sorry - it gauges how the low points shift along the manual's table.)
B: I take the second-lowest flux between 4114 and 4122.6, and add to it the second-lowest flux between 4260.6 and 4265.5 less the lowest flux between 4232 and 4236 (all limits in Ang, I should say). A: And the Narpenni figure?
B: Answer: 45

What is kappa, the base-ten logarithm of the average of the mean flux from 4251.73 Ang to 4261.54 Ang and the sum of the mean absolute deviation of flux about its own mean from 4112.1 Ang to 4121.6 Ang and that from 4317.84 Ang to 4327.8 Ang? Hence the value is 1.333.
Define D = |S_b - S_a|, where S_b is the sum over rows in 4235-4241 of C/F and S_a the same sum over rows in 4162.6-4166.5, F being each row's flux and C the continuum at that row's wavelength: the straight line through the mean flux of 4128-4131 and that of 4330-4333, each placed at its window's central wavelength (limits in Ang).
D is 2.7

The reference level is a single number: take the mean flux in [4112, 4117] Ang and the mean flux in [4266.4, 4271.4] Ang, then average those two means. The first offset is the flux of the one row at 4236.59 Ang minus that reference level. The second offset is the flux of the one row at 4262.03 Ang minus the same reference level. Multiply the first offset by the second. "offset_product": -26.7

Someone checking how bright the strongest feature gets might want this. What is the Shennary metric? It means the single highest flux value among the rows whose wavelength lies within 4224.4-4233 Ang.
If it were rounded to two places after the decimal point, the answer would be 42.19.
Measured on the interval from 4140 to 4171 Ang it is 46.03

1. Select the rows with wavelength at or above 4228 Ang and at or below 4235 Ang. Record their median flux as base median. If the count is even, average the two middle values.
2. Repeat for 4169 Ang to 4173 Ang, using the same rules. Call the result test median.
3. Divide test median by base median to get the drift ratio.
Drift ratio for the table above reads 0.93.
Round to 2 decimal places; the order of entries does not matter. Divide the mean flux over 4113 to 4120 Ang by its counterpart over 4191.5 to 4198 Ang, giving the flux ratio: 1.03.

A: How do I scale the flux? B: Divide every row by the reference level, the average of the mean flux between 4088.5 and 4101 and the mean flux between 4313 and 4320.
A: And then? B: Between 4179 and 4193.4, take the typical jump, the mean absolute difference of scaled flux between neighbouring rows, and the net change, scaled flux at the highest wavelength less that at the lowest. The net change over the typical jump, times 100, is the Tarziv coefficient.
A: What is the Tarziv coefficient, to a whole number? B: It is 8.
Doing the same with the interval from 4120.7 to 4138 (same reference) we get -130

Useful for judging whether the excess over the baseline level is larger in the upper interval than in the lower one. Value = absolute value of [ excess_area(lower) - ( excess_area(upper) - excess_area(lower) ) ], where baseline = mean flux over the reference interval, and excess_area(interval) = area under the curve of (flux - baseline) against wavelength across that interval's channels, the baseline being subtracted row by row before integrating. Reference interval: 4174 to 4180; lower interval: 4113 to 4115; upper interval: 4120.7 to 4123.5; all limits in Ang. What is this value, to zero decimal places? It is 12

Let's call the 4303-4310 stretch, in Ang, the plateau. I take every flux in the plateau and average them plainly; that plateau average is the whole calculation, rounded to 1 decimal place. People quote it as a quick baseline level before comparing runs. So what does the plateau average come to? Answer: 27.6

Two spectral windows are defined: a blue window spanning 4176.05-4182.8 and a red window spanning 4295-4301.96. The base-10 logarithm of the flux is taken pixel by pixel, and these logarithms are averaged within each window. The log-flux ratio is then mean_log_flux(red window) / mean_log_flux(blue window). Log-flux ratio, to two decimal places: 0.91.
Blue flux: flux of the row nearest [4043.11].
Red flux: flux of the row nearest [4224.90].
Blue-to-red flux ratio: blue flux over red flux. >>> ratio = 1.18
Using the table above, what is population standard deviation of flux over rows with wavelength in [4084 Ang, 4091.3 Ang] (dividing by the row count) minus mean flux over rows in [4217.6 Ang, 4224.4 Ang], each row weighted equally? -36.1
